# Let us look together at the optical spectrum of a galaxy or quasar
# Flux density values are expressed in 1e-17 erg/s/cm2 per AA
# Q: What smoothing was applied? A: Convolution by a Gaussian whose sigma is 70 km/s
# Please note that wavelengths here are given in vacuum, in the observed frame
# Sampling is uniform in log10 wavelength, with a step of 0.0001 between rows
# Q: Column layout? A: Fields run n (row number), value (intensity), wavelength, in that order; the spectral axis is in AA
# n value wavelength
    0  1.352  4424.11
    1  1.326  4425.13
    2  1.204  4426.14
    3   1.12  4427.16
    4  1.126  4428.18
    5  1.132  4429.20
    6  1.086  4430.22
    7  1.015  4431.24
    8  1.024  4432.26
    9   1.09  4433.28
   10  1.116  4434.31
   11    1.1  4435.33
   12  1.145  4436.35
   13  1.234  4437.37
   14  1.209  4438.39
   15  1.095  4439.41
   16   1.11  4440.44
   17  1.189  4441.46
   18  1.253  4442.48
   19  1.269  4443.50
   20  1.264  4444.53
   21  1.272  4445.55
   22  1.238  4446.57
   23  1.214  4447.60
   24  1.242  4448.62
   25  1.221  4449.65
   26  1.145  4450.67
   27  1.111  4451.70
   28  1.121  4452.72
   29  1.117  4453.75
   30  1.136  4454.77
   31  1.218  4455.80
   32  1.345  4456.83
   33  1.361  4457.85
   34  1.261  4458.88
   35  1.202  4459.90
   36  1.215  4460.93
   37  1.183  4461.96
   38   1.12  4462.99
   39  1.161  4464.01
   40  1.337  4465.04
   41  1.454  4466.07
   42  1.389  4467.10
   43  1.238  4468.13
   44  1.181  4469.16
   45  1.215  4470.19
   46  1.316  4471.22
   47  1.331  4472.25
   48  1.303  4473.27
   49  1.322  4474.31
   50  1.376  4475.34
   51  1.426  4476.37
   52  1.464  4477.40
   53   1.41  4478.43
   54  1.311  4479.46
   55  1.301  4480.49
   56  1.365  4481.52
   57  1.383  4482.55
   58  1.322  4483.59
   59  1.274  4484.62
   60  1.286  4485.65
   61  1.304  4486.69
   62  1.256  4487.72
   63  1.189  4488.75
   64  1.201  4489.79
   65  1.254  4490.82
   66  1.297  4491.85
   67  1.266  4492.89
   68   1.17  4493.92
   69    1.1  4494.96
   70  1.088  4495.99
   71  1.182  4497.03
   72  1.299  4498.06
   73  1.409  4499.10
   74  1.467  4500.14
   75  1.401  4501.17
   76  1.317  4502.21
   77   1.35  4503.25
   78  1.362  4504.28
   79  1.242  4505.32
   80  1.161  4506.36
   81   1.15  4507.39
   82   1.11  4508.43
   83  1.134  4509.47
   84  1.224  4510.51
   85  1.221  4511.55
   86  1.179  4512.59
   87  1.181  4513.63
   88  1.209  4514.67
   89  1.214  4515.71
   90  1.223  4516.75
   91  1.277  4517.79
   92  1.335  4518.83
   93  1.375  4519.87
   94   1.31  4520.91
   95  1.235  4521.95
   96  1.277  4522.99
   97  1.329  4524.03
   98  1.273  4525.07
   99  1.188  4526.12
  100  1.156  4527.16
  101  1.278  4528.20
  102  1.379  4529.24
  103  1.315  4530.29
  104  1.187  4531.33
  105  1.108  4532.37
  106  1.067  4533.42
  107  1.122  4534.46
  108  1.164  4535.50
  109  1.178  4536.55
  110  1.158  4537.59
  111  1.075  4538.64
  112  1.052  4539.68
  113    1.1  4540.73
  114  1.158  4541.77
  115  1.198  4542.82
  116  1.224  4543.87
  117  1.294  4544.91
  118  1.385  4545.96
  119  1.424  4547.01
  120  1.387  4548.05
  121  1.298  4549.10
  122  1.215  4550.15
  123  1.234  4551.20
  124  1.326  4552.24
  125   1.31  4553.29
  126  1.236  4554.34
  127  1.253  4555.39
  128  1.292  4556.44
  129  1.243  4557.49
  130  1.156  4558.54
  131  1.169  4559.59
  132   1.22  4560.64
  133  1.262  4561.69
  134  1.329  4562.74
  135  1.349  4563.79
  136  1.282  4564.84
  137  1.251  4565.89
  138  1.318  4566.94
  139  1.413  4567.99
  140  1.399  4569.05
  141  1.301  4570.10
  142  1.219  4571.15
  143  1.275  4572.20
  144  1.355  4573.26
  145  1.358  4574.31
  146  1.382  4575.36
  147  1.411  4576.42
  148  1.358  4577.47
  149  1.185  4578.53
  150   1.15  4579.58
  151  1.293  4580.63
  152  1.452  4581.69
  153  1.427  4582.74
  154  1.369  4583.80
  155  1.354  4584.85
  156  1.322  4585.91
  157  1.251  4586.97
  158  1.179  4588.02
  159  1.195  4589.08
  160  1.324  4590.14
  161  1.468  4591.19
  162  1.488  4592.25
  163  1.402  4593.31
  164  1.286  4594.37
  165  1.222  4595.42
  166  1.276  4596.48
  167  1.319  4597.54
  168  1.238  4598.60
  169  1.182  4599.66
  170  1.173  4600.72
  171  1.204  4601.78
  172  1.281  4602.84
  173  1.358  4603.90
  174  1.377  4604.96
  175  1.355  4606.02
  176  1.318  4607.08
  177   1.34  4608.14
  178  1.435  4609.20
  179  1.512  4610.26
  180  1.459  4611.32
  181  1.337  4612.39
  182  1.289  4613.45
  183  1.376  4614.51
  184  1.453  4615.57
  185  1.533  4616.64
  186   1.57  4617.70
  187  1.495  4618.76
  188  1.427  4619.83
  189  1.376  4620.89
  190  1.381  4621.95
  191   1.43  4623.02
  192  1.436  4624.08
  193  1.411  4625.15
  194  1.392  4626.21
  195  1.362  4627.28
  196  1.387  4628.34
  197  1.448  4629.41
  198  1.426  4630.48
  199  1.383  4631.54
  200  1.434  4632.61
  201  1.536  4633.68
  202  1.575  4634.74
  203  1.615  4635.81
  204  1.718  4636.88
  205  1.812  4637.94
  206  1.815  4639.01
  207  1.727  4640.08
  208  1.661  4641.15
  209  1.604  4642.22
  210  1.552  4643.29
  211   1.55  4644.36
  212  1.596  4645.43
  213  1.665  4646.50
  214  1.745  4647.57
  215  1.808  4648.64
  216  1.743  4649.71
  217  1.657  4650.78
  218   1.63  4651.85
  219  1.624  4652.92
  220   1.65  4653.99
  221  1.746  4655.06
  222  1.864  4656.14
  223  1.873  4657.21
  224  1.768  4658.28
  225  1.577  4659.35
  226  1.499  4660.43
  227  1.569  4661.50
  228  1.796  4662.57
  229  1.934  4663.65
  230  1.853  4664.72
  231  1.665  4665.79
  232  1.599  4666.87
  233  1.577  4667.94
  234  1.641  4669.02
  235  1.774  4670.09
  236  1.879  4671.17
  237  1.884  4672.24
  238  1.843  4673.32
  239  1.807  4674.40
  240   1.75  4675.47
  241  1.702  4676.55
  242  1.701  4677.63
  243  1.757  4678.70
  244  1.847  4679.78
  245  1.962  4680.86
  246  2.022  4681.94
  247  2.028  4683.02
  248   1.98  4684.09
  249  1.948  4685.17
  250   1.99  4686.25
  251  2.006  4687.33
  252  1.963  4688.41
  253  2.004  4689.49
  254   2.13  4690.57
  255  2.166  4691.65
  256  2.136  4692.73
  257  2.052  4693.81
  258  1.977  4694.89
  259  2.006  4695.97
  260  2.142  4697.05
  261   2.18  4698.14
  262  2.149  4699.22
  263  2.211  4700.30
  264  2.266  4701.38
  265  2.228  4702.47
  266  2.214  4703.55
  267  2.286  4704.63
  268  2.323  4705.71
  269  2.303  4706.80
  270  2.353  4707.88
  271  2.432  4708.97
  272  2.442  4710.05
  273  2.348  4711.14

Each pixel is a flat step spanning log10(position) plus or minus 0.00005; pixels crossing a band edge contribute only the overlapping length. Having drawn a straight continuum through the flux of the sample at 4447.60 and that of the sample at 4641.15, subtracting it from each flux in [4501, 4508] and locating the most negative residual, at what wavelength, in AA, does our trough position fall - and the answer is 4507.39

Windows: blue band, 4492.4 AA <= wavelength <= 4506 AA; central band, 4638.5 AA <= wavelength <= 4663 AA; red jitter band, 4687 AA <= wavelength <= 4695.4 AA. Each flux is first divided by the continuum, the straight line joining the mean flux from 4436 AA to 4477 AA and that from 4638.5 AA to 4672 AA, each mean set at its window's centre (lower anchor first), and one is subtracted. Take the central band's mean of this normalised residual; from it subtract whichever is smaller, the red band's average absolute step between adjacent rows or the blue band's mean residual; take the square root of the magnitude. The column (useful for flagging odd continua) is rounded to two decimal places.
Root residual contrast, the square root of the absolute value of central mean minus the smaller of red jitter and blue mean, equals 0.20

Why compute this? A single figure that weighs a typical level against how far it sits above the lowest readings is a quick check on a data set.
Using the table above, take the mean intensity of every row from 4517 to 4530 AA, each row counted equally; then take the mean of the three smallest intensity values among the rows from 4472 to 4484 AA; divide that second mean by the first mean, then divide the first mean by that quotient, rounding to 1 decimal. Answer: 1.3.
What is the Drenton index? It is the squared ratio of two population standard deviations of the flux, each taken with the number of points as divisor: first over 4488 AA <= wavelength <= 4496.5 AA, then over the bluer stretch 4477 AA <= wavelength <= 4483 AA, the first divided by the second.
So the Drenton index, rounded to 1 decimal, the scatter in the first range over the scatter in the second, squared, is 1.6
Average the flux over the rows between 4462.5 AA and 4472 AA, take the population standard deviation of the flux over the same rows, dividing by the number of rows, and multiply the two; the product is 0.13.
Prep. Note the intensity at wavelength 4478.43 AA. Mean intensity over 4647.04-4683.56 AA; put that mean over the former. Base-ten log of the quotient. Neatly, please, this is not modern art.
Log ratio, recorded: 0.10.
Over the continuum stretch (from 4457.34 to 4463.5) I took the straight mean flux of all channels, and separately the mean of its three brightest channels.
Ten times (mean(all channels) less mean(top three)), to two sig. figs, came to -0.55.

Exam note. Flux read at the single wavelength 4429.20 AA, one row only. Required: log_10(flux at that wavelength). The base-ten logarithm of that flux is 0.05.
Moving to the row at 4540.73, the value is 0.04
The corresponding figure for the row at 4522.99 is 0.11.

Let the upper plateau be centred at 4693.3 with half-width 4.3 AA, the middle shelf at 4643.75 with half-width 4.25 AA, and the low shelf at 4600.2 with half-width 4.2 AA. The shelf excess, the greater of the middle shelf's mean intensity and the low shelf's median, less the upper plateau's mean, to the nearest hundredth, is -0.44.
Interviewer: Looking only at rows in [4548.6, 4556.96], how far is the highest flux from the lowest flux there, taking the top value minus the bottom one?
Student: 0.11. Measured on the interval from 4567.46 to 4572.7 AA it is 0.19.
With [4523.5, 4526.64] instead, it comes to 0.14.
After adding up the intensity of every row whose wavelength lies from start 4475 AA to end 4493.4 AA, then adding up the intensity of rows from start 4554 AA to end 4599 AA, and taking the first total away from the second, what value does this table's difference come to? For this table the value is 32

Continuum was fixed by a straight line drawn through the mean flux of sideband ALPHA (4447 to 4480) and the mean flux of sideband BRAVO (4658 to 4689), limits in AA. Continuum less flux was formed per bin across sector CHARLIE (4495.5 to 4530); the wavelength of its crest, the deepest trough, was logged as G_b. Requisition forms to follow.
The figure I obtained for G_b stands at 4527.16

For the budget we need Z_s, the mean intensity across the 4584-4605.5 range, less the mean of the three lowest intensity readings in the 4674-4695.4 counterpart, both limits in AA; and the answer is -0.42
